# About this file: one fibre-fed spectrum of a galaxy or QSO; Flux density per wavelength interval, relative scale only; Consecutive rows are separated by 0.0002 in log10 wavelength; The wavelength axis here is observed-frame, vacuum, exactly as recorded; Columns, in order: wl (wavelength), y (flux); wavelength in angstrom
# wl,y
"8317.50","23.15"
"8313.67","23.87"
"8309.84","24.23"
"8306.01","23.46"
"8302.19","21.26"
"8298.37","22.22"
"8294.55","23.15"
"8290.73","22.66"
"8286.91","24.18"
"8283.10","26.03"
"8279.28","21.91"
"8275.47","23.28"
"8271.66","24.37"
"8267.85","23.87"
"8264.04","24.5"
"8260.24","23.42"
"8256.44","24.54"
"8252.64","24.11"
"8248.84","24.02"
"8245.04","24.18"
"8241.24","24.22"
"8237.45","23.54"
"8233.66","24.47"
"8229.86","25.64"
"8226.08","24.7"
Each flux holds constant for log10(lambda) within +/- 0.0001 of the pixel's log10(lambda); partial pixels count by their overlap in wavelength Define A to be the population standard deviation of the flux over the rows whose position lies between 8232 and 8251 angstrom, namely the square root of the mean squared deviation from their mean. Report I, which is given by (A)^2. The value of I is 0.1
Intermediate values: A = 0.31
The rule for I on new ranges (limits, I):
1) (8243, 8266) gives 0.1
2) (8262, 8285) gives 1.6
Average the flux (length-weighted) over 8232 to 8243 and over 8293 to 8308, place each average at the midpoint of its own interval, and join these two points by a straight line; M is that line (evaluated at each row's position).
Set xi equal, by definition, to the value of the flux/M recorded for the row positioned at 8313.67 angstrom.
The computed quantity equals 1.08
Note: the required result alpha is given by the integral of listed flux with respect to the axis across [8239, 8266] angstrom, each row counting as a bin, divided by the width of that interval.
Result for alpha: 24.14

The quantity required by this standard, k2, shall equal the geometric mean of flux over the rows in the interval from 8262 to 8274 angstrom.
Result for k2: 24.2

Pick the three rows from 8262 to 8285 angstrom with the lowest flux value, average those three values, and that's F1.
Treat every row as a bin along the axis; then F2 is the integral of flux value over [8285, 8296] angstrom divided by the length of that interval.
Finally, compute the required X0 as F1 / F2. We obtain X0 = 0.99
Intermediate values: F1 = 23.0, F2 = 23.3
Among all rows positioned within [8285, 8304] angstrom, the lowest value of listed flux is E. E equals 21.26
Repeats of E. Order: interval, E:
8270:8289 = 21.91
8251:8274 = 23.42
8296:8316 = 21.26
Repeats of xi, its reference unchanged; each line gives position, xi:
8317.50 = 1.05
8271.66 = 1.05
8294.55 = 1.02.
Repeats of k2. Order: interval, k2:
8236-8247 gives 24.0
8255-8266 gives 24.1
